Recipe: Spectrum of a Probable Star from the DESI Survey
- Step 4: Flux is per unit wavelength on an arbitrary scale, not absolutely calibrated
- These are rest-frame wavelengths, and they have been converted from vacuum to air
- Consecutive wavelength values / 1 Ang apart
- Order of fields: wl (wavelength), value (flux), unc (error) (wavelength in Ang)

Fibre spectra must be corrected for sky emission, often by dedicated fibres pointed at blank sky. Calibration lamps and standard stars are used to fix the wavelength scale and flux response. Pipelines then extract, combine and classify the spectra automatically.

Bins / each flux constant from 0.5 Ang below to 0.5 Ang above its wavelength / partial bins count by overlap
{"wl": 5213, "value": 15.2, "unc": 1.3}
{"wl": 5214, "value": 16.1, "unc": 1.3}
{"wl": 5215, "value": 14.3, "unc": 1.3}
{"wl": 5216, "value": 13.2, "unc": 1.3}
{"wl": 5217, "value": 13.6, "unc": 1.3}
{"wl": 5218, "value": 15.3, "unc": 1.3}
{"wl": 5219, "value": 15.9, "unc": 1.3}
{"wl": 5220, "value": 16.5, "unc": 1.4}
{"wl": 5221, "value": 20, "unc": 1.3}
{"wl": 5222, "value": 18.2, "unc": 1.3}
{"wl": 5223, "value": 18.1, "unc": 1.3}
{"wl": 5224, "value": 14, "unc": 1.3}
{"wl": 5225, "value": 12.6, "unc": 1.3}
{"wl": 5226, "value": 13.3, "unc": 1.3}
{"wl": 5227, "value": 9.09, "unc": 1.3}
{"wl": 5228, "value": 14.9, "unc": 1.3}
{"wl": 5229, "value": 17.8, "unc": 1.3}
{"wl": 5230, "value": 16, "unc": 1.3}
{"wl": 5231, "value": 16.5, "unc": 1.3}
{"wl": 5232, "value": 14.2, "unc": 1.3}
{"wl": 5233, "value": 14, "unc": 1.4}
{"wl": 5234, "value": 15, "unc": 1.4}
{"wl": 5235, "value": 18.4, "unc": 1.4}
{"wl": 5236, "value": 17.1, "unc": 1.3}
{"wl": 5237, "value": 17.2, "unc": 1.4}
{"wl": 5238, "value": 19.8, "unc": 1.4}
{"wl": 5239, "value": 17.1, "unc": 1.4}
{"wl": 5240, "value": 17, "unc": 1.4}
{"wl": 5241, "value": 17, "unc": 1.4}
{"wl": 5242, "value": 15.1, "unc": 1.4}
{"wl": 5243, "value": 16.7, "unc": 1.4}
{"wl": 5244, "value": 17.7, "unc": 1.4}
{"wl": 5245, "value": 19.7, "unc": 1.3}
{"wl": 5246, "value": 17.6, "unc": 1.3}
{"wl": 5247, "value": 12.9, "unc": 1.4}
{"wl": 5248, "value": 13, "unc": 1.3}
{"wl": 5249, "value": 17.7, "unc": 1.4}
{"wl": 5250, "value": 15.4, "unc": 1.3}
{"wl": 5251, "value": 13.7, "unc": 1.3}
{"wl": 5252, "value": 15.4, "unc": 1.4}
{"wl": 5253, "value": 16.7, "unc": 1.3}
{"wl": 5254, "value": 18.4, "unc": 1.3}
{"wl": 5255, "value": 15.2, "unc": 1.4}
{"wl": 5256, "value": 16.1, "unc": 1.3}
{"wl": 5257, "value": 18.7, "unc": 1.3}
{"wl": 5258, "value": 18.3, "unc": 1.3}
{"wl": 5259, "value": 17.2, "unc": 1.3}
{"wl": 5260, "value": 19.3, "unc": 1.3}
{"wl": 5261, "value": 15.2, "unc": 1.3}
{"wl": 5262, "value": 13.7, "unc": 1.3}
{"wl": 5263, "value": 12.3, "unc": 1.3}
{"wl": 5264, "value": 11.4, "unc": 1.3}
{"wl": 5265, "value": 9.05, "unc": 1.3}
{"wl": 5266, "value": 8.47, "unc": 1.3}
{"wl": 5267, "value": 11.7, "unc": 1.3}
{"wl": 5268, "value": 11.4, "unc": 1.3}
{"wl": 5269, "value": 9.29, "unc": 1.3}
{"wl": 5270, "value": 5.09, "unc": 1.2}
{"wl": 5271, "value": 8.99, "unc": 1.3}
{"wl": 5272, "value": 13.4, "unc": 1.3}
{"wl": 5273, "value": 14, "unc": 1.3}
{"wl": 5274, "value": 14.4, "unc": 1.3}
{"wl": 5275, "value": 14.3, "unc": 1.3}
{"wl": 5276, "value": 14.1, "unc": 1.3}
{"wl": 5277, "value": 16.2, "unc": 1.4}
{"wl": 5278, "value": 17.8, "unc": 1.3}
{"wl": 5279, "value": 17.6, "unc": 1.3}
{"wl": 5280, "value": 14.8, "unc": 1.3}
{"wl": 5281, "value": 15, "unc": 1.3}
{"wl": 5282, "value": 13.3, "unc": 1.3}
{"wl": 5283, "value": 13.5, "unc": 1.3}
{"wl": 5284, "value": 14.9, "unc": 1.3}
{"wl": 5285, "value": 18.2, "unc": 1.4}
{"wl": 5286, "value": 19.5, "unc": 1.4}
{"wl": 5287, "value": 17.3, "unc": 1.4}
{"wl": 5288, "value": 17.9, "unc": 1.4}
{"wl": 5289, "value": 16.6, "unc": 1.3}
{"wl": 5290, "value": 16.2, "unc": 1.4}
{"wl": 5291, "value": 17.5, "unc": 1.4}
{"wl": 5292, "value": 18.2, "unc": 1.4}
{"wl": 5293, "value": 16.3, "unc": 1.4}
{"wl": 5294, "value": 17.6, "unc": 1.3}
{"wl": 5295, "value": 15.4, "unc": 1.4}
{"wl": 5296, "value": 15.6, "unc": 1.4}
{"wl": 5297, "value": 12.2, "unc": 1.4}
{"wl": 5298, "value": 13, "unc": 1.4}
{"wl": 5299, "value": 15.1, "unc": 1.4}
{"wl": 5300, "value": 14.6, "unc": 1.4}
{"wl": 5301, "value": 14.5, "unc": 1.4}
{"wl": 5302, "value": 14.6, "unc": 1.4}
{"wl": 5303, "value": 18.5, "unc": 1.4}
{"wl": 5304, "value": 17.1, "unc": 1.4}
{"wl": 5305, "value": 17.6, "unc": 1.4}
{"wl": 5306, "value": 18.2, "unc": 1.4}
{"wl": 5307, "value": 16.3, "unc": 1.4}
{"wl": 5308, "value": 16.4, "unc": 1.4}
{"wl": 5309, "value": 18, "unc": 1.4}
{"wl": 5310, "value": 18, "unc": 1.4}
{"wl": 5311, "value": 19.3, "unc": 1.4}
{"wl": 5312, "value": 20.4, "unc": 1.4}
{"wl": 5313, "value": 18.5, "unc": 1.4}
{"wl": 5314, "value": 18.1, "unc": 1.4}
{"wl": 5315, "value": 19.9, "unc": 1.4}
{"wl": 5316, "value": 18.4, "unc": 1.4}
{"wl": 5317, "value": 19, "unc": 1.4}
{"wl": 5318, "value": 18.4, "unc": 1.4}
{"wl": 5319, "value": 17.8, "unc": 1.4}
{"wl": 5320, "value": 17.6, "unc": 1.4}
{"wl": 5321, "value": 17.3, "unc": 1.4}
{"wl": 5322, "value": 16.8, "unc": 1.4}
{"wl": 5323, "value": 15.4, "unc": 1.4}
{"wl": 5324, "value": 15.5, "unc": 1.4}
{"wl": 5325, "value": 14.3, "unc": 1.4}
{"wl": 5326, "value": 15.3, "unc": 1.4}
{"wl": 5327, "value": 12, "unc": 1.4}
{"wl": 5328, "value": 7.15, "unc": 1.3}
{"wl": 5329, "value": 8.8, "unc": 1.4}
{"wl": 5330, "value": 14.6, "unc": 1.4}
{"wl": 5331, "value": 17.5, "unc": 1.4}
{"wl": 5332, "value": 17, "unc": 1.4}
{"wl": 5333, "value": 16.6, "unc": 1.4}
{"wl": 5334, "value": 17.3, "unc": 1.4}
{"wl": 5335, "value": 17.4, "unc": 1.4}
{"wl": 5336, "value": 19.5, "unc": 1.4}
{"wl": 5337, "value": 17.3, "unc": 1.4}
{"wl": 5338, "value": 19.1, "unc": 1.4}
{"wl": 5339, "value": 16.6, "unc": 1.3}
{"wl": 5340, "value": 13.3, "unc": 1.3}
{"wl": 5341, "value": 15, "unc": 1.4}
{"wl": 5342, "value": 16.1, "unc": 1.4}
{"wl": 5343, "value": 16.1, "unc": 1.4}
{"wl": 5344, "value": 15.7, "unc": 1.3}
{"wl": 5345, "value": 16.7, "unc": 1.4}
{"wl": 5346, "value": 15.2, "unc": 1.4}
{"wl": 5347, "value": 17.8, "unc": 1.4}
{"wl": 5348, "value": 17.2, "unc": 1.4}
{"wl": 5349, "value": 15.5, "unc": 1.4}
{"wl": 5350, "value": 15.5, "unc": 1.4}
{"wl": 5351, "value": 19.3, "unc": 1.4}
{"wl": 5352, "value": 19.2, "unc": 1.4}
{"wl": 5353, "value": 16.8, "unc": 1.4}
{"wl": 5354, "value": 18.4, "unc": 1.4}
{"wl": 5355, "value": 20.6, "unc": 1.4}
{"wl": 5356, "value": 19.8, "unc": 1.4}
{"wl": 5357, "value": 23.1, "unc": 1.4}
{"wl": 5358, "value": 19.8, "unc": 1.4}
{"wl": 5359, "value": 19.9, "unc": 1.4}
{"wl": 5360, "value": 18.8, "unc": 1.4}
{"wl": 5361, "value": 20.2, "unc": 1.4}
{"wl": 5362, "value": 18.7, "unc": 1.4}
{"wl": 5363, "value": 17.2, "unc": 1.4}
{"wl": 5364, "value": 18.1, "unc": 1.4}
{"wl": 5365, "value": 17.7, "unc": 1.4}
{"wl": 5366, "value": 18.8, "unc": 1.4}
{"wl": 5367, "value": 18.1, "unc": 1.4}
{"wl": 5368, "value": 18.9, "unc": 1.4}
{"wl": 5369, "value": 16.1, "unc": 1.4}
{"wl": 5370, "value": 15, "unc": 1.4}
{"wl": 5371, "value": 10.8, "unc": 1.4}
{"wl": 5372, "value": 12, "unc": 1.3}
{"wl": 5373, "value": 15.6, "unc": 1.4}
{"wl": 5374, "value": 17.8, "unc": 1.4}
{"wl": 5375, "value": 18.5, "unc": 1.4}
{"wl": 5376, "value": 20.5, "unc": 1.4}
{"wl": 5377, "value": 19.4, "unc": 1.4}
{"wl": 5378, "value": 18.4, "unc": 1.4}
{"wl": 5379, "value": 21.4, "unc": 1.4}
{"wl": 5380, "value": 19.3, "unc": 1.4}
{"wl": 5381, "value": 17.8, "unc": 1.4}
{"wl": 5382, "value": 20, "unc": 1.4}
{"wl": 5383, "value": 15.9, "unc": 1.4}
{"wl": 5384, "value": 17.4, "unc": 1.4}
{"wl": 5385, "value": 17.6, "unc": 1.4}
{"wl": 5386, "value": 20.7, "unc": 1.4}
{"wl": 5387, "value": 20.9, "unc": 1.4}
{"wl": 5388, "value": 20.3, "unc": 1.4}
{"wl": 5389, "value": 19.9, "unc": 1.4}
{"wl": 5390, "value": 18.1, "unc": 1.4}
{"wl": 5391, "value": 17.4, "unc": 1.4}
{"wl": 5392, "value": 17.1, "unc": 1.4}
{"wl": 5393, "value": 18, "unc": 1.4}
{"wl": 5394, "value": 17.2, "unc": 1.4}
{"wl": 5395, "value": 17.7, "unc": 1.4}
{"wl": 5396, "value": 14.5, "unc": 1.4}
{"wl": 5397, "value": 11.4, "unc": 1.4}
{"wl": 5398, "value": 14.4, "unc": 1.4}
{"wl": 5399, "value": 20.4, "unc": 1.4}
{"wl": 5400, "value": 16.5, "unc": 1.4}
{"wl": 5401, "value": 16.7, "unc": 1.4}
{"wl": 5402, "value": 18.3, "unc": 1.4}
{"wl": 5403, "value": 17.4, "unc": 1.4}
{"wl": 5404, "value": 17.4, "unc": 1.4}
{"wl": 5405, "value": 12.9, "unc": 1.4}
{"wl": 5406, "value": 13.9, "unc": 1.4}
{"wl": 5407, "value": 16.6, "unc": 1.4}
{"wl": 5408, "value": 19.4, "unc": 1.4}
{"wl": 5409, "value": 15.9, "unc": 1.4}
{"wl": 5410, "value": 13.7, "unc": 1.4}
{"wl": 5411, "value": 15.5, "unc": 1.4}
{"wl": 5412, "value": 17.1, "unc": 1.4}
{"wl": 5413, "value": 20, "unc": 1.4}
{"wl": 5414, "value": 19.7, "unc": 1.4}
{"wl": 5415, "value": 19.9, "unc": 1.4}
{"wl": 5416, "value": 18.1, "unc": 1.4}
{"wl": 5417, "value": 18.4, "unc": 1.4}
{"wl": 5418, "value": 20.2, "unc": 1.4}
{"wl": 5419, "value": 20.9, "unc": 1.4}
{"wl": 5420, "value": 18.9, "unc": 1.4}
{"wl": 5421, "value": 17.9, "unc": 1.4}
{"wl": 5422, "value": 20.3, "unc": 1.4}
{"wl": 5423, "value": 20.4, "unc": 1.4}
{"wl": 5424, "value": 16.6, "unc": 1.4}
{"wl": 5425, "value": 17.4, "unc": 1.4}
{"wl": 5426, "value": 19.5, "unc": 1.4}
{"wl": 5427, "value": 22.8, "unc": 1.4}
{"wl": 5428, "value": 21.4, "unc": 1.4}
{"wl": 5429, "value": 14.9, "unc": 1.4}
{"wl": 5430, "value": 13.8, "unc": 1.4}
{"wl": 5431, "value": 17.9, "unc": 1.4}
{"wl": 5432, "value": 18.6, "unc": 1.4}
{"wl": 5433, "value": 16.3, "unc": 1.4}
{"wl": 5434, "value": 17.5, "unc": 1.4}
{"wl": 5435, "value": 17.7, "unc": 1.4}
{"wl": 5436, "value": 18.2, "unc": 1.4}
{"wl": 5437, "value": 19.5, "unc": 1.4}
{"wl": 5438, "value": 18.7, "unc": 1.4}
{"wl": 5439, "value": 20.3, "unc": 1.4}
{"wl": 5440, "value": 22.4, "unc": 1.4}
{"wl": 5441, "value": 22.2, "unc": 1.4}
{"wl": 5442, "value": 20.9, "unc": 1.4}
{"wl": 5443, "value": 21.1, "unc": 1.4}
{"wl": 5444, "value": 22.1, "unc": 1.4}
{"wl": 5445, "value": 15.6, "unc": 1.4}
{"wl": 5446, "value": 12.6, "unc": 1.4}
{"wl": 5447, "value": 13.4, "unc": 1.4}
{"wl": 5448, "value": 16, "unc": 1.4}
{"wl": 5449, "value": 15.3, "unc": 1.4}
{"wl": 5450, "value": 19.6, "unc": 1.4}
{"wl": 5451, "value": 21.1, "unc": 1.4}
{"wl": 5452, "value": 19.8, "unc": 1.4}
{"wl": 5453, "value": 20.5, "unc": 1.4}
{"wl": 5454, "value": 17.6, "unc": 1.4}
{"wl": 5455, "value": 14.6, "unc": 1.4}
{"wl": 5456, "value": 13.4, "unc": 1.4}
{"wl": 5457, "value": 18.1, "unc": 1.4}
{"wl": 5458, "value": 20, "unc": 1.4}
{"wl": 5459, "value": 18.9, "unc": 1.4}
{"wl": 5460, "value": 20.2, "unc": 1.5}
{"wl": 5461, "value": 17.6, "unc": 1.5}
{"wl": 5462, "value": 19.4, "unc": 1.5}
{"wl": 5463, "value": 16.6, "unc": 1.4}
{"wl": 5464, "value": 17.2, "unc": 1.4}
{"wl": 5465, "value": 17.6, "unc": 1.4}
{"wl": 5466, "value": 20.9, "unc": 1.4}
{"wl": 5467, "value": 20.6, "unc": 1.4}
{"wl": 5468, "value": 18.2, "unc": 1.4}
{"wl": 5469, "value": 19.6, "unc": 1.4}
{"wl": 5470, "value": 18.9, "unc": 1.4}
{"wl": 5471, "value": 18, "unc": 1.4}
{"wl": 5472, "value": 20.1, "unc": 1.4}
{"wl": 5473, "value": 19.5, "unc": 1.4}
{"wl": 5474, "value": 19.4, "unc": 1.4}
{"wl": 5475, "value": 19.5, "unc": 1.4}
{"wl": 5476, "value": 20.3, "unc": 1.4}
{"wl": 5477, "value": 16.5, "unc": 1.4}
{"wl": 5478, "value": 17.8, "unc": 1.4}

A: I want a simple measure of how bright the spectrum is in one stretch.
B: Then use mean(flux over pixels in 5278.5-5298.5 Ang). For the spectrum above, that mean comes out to 16.0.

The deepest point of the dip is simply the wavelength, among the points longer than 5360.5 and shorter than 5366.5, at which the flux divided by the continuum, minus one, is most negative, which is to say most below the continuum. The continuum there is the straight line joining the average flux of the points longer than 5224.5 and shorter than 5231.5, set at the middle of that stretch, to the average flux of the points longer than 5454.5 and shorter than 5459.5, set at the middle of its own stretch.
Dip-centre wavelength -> 5363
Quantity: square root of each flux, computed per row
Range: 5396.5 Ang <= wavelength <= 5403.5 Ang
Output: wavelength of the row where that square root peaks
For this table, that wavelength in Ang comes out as 5399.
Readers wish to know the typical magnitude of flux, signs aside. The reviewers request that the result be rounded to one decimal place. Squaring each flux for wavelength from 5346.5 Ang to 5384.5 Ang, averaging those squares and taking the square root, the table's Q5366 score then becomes 18.2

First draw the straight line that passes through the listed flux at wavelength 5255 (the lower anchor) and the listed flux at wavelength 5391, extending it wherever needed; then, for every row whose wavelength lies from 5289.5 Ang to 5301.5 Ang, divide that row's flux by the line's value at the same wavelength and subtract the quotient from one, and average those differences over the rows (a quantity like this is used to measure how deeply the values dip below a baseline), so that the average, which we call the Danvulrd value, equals 0.021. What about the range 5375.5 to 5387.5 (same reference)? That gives -0.108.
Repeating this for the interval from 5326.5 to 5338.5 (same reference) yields 0.067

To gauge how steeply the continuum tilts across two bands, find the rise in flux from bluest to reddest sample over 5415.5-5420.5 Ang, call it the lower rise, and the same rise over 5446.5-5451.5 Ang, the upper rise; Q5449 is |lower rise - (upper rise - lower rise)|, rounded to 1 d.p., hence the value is 6.1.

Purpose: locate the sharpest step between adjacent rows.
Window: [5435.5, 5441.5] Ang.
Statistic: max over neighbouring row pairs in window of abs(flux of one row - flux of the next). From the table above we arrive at 2.1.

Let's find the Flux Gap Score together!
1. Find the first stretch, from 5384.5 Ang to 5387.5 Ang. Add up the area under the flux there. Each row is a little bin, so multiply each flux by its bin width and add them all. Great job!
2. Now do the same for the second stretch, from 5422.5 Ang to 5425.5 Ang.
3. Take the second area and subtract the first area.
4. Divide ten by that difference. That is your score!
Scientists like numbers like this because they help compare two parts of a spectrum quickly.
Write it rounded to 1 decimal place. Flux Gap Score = -2.1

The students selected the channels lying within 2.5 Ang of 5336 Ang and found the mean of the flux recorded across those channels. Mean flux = 18.1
